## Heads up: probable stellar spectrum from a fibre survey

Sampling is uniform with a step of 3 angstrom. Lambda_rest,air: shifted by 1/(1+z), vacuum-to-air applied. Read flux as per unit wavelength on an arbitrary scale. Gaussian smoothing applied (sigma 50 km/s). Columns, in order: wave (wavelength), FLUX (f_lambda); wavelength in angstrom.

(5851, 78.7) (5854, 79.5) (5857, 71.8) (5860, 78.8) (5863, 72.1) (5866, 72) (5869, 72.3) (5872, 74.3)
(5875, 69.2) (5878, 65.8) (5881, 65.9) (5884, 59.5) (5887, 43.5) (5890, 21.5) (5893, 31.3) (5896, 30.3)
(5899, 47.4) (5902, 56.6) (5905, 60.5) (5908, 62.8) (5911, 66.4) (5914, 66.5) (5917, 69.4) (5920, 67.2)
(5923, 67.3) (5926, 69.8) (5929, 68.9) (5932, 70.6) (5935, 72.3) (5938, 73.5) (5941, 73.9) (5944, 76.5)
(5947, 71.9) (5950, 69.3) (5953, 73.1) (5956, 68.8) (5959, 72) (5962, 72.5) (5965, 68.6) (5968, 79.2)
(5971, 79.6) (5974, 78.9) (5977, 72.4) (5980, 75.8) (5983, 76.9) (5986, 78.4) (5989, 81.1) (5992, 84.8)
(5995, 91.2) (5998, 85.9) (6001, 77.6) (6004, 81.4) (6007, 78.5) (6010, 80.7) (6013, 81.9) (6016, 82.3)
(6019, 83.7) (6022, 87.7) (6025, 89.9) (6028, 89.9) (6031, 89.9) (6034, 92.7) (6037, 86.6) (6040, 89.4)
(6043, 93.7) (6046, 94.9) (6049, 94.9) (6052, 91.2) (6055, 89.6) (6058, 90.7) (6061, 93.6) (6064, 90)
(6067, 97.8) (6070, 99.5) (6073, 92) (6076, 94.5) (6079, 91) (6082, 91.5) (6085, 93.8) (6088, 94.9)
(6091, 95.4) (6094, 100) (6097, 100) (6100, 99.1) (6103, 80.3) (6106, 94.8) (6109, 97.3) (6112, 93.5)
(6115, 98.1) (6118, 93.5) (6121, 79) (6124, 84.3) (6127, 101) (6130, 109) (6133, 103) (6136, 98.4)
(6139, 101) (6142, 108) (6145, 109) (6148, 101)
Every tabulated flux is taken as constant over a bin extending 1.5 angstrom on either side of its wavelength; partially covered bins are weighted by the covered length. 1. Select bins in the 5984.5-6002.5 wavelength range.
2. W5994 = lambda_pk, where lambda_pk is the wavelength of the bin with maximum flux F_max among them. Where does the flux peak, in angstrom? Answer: 5995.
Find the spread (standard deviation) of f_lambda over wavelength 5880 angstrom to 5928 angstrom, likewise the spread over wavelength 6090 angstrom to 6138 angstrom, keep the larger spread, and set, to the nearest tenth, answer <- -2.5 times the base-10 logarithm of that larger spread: -3.0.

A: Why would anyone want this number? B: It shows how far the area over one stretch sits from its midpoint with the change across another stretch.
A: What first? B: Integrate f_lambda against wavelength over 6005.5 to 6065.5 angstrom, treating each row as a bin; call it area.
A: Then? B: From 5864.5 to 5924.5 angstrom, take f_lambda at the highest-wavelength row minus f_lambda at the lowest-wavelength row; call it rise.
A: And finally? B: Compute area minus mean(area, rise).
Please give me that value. 2660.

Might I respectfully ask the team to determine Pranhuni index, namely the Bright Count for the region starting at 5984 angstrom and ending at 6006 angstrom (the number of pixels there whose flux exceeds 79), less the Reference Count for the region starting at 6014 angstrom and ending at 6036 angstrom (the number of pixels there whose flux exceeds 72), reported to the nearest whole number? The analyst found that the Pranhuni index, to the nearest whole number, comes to -2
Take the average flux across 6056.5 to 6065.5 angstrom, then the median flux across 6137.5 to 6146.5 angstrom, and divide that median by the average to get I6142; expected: 1.18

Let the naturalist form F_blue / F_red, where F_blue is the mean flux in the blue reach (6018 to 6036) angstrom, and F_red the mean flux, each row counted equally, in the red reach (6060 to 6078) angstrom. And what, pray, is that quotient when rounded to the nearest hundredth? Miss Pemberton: 0.94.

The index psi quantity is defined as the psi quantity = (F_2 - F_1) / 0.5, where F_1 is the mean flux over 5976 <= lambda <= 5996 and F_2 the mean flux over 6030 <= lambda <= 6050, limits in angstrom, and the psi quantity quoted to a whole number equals 23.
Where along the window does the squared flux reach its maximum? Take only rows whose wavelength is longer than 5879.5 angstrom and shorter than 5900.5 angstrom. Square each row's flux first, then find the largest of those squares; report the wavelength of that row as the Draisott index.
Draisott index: 5881 angstrom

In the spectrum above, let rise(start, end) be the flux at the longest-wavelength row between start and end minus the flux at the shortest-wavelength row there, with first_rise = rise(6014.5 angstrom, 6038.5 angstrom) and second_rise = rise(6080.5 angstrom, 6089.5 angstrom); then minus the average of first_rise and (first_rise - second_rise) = -3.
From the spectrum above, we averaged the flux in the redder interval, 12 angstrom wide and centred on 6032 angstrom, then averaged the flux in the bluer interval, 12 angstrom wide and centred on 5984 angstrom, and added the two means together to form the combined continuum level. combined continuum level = 168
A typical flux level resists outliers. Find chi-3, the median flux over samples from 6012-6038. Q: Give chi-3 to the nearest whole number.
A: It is 88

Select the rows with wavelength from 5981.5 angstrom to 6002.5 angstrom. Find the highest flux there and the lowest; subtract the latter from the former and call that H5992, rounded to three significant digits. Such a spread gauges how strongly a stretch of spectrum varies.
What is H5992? 14.3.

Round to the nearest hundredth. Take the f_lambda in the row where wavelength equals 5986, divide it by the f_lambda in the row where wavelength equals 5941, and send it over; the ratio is 1.06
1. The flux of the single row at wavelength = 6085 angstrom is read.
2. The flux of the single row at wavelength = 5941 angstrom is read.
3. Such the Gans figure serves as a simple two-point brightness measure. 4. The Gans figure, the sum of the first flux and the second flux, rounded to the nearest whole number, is 168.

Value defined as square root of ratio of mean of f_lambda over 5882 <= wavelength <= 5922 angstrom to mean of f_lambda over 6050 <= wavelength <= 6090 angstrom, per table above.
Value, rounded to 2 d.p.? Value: 0.75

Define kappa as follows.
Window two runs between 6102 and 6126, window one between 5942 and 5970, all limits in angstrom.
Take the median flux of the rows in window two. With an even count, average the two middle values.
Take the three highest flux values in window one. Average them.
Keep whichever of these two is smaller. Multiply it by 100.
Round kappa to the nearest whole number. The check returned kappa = 7627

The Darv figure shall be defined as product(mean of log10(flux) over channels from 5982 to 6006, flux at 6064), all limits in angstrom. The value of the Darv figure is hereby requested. 172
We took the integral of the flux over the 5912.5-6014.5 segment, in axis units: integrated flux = 7669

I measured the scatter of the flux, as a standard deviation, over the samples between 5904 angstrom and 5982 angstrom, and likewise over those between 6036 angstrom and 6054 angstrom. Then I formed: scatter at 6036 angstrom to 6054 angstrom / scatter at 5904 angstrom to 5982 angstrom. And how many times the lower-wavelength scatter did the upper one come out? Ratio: 0.7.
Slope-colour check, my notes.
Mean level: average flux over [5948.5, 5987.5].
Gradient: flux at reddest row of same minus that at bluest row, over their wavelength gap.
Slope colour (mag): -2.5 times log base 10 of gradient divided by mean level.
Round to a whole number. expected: 6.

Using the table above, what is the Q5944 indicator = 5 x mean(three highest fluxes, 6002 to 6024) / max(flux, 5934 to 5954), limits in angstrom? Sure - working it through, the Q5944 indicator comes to 5.5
